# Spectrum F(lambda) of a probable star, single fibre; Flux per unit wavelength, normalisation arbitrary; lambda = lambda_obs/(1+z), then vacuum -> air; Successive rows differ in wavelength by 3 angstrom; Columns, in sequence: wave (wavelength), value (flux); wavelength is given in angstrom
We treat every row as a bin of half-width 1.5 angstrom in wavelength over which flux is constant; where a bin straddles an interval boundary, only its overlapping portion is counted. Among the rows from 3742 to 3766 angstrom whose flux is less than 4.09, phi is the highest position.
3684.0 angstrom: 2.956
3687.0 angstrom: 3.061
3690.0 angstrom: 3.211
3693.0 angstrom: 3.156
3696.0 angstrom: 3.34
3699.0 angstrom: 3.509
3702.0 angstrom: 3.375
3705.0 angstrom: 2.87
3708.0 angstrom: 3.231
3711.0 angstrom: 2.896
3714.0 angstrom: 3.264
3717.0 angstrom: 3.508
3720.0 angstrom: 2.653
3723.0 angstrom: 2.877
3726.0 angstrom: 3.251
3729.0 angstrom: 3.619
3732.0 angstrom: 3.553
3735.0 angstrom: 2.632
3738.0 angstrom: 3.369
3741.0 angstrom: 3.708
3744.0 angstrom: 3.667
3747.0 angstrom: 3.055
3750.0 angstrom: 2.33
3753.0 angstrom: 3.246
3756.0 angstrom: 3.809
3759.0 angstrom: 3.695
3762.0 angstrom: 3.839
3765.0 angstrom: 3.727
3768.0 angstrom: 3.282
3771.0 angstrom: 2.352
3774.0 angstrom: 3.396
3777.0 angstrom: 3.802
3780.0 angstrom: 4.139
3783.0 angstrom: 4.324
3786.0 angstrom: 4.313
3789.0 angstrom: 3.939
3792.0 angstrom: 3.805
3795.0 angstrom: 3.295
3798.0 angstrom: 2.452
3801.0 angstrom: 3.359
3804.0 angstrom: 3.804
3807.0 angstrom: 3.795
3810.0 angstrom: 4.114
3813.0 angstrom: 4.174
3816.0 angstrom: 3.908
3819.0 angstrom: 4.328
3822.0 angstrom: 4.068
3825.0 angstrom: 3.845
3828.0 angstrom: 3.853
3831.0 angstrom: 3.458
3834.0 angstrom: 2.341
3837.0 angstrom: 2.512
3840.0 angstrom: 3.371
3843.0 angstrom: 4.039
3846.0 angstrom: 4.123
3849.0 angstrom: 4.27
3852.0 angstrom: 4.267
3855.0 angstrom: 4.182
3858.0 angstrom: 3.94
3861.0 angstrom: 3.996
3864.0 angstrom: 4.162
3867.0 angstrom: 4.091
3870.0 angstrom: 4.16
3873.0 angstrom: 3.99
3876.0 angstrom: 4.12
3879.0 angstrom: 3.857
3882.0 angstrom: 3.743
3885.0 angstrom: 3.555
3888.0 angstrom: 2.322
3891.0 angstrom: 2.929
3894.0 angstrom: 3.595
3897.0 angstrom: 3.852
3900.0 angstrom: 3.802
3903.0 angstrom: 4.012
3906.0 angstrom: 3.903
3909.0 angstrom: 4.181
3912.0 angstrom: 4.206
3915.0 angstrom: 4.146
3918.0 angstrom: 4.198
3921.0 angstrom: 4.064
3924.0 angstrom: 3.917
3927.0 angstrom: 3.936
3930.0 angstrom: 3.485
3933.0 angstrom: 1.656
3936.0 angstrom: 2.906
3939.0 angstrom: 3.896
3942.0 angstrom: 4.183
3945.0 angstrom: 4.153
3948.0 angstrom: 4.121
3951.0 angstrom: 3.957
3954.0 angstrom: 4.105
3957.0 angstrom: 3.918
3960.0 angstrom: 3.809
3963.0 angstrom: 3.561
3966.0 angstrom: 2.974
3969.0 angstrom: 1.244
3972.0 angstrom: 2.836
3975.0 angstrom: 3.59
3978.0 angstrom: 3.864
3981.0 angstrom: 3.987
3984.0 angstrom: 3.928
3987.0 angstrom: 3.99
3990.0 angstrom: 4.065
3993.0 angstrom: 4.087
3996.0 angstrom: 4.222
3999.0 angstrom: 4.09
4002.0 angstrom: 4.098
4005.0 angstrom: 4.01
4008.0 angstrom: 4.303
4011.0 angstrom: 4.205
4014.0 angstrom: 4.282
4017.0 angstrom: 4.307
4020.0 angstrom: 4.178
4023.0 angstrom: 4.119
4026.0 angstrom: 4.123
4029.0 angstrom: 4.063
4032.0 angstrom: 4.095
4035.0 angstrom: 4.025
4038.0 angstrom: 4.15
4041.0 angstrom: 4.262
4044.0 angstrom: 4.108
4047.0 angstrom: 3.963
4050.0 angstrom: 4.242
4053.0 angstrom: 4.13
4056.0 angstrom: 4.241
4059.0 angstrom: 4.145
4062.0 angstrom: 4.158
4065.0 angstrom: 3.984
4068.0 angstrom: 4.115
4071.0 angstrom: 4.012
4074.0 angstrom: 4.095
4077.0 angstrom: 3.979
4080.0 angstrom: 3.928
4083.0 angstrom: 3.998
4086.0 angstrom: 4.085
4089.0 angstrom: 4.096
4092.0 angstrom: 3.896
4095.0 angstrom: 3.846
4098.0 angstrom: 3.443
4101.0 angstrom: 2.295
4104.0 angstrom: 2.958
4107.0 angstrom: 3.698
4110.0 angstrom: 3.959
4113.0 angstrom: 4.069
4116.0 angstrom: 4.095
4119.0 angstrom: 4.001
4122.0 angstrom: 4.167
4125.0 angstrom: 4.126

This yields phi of 3765.0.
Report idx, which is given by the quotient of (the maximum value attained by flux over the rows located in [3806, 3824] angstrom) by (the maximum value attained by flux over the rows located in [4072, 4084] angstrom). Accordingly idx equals 1.06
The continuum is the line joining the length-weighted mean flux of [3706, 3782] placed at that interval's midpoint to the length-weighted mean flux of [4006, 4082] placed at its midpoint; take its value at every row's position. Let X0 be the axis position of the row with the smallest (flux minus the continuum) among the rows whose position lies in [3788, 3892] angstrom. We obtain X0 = 3888.0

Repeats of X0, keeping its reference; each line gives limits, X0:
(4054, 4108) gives 4101.0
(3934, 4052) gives 3969.0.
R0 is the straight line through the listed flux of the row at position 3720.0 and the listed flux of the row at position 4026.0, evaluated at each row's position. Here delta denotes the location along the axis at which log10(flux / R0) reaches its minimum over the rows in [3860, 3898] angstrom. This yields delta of 3888.0 angstrom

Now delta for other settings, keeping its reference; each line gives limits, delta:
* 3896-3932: 3930.0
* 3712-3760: 3750.0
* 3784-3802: 3798.0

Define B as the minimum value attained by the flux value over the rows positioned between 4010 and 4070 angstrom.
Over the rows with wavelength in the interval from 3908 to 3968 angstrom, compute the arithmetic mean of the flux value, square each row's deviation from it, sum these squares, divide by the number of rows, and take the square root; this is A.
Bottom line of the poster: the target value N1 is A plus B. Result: 4.6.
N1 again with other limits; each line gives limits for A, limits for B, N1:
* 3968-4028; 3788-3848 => 3.0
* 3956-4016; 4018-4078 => 4.7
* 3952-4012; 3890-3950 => 2.3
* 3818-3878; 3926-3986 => 1.8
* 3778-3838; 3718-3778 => 2.9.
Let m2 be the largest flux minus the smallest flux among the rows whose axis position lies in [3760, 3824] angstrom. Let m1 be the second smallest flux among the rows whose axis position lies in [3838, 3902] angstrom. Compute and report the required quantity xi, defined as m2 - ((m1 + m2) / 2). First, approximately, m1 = 2.929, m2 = 1.98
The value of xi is -0.48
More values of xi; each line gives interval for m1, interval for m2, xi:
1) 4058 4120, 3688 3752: -0.79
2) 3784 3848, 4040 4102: -0.24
